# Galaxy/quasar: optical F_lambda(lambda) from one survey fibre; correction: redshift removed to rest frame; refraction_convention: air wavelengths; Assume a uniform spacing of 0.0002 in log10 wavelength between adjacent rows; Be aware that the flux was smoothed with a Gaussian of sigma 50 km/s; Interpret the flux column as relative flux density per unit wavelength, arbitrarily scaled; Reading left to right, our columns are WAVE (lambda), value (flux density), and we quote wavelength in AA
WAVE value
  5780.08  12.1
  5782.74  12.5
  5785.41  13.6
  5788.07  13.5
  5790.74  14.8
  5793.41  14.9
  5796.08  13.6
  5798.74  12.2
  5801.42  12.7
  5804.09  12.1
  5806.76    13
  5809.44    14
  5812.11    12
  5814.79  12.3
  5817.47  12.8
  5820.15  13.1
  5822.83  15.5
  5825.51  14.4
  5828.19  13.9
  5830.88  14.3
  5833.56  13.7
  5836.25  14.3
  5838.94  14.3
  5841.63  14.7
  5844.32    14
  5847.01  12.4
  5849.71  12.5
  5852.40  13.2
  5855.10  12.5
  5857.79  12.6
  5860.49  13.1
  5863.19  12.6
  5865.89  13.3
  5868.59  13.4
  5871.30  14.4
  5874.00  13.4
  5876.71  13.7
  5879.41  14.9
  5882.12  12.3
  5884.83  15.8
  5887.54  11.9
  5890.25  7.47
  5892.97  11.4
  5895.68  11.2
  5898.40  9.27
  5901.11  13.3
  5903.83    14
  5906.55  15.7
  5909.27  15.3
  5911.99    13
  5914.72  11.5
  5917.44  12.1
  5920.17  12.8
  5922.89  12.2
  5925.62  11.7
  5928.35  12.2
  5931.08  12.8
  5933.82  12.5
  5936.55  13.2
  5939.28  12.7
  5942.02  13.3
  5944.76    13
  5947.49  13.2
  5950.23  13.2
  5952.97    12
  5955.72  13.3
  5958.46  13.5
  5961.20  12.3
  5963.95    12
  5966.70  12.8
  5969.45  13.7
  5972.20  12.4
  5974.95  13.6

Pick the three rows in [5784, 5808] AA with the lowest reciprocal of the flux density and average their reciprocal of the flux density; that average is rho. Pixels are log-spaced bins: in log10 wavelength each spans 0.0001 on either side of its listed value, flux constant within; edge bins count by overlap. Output 0.0694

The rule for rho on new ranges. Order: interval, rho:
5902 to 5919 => 0.0668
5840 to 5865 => 0.0717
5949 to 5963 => 0.0750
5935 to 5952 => 0.0756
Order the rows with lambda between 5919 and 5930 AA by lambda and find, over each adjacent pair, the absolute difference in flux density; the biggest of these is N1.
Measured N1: 0.6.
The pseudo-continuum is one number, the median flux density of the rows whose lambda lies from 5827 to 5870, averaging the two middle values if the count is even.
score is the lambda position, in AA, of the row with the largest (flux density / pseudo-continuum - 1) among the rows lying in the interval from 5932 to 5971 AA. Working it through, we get 5969.45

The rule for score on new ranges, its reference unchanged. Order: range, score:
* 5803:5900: 5884.83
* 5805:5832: 5822.83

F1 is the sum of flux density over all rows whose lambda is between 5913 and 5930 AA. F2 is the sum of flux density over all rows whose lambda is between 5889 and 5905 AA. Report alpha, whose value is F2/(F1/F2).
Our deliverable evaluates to 61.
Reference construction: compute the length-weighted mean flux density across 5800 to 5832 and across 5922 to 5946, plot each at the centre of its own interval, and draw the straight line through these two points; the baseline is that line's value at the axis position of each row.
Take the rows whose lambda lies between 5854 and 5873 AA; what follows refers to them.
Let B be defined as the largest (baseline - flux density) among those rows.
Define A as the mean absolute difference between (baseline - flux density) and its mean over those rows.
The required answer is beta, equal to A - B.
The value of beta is -0.1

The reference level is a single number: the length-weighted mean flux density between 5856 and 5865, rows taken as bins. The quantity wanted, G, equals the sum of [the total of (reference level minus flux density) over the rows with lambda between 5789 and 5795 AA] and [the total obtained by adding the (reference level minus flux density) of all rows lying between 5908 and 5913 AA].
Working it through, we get -6.8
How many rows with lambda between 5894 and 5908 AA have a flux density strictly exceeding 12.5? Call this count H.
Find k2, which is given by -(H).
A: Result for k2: -3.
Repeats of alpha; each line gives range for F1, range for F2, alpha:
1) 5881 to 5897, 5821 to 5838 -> 106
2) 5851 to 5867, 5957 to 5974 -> 76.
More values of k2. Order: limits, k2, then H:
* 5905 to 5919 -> -3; 3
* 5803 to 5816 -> -2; 2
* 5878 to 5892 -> -2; 2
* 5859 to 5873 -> -5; 5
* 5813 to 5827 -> -4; 4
